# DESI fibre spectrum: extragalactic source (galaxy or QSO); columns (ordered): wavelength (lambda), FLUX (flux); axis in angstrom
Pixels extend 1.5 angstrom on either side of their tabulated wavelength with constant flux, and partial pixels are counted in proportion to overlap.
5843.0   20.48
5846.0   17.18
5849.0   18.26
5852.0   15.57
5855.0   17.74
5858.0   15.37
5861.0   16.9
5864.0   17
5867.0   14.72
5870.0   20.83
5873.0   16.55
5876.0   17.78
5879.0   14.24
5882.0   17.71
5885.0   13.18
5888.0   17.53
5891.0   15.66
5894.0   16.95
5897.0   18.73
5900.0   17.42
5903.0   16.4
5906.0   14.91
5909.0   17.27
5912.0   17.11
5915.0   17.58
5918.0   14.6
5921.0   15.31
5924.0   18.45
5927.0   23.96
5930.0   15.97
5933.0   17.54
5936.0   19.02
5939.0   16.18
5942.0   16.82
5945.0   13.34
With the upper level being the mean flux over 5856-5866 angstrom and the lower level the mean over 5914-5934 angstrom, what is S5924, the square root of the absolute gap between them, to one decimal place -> 1.1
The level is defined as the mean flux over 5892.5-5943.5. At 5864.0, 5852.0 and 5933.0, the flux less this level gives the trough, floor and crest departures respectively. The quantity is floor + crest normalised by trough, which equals 4.9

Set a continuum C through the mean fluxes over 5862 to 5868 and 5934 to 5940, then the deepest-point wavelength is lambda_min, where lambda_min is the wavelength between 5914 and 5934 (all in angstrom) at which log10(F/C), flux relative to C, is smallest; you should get 5918.0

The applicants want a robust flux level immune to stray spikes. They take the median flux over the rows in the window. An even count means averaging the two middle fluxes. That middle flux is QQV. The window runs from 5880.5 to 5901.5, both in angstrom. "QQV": 17.4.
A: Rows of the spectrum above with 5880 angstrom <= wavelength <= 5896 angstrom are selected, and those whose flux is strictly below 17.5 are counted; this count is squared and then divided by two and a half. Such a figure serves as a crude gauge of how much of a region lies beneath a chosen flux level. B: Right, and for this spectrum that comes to 3.6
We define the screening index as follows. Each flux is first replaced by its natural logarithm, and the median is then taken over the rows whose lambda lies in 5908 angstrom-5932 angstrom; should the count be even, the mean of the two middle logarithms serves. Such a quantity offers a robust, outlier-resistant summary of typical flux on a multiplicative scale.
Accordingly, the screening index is 2.844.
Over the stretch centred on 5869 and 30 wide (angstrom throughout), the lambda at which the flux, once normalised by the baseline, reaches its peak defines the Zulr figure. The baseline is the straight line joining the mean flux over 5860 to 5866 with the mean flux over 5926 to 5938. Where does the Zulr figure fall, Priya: 5870.0 angstrom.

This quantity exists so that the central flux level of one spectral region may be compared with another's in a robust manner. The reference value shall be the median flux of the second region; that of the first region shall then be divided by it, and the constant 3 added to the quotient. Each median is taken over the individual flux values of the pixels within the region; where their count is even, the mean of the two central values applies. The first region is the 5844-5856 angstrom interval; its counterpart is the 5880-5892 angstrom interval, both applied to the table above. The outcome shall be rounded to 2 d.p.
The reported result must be 4.05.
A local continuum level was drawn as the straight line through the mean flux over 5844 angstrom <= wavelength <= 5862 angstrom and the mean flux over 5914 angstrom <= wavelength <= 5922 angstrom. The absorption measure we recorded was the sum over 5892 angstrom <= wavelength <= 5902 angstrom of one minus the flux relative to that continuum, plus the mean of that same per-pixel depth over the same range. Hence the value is -0.38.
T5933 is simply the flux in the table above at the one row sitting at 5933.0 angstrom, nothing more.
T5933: 17.54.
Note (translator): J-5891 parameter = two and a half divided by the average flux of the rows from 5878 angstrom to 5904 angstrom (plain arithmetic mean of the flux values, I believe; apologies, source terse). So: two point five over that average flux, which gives 0.152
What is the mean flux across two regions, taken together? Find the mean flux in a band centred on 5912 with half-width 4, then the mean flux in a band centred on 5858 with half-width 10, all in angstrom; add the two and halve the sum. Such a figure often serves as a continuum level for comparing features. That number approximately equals 16.91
